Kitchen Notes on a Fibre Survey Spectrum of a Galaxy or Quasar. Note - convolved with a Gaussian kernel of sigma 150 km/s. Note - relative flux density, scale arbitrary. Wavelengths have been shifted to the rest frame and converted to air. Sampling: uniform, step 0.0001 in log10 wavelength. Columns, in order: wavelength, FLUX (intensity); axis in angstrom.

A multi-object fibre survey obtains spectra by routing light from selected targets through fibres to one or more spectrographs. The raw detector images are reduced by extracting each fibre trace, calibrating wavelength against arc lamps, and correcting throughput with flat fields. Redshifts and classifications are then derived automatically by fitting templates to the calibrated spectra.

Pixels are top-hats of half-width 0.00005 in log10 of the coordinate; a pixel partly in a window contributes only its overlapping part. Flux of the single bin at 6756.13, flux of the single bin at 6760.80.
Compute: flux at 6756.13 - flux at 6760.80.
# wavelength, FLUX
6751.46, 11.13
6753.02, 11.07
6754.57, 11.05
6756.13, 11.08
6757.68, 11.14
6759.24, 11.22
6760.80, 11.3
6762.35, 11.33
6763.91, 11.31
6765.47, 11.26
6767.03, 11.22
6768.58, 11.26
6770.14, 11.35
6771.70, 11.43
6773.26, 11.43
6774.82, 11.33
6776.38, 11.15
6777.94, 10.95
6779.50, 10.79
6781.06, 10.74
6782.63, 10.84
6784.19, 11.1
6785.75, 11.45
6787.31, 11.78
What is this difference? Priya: -0.22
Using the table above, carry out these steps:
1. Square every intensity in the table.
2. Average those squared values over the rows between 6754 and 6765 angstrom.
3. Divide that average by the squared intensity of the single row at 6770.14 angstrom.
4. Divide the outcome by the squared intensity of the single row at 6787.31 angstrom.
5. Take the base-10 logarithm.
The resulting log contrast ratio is -2.15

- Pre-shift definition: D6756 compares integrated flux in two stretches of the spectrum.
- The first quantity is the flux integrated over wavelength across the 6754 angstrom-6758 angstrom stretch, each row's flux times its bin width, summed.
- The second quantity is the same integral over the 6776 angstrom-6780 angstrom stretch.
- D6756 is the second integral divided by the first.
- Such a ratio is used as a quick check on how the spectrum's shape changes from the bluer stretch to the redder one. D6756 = 0.99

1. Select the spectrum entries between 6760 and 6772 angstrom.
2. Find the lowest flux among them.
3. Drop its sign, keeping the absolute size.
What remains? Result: 11.2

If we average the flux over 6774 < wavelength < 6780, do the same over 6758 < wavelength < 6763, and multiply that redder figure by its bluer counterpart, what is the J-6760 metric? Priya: 125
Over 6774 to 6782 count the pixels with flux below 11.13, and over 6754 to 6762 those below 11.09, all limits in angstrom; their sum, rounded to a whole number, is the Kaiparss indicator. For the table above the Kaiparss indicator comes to 5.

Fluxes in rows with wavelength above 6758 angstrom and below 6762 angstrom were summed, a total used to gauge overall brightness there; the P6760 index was 23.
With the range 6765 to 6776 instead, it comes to 79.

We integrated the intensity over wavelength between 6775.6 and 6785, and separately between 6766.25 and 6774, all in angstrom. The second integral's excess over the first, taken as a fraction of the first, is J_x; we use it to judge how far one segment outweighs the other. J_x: -0.14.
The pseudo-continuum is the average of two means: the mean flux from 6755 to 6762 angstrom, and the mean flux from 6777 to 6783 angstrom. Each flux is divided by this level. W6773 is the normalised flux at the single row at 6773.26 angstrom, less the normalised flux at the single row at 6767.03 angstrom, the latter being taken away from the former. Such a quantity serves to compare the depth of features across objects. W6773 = 0.019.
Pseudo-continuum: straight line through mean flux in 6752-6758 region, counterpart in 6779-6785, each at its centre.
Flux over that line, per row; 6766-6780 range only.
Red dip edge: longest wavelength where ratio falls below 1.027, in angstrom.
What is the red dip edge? 6779.50 angstrom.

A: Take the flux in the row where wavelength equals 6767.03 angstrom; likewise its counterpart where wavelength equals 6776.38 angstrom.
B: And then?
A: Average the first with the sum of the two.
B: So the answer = 16.8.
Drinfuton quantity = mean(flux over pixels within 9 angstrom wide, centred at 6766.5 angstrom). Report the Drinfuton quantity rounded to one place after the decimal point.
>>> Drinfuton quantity 11.3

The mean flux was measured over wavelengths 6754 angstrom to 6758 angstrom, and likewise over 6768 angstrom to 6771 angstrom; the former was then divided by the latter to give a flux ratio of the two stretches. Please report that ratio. 0.98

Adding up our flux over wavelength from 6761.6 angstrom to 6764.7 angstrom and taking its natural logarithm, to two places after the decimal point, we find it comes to 3.56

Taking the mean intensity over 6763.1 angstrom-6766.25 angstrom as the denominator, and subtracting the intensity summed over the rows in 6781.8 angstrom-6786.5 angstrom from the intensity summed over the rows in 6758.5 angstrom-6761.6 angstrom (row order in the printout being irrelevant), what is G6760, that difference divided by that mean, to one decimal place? -1.0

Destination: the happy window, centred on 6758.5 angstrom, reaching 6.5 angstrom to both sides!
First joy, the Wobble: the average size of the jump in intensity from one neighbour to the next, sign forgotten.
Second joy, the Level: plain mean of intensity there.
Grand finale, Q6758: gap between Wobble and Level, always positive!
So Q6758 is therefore 11.1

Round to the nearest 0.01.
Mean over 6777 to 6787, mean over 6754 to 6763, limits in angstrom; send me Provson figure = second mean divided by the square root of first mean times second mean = 1.01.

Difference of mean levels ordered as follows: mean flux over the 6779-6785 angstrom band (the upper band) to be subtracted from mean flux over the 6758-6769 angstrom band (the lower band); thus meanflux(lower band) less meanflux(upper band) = 0.40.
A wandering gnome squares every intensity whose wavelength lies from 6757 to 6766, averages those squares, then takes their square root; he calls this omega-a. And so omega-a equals 11.3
